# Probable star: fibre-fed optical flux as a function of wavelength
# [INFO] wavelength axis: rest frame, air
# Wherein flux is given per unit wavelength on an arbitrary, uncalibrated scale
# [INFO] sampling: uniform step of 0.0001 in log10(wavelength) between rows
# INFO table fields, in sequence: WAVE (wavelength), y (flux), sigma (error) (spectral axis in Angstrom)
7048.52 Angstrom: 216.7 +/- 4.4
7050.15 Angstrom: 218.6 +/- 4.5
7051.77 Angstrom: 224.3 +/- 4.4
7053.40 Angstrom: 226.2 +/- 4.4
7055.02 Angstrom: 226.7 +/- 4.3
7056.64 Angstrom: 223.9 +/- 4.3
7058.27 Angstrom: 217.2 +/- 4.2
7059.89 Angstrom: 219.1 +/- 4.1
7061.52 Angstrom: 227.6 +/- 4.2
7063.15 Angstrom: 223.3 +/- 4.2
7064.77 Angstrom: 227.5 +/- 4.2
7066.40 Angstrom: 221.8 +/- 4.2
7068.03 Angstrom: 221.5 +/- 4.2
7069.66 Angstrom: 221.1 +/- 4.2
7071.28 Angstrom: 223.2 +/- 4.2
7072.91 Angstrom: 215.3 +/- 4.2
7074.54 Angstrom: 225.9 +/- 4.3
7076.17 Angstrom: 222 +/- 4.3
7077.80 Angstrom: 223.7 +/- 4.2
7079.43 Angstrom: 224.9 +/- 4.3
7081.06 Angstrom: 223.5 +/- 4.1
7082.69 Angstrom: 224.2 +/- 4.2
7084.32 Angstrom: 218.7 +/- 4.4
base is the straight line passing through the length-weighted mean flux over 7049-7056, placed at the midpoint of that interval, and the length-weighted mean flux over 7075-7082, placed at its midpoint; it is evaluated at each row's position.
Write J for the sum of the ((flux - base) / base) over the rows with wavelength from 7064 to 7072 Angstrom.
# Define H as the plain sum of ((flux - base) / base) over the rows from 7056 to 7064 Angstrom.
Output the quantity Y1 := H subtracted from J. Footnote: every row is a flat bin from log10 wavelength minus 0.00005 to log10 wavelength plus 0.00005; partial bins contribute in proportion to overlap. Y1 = 0.018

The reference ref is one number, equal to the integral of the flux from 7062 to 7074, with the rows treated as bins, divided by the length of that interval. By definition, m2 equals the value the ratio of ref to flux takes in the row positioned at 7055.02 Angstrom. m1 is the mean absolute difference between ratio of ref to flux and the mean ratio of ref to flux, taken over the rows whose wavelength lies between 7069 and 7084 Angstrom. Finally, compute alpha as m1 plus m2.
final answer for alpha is 0.99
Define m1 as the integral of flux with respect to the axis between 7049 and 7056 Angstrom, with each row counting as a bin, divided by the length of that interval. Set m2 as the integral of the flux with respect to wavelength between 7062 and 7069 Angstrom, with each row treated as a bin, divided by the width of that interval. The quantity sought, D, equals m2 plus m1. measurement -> 447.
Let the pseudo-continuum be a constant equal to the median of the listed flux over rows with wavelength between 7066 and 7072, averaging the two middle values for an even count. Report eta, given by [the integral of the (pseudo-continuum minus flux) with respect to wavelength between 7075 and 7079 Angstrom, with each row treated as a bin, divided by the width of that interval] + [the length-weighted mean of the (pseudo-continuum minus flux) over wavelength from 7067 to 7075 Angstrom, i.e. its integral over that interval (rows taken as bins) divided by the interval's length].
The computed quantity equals -1.2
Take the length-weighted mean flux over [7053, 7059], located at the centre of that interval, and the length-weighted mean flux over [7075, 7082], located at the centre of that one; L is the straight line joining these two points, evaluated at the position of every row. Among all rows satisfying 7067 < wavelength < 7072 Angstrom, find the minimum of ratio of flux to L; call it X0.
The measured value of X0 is 0.989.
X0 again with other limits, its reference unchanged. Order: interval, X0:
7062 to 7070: 0.989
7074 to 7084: 0.993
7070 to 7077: 0.963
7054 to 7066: 0.972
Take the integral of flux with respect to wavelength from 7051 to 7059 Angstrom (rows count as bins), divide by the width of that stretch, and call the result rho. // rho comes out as 223.7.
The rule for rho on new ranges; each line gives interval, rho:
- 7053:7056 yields 227.0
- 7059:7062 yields 222.8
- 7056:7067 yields 222.8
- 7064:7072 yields 223.0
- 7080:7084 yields 223.4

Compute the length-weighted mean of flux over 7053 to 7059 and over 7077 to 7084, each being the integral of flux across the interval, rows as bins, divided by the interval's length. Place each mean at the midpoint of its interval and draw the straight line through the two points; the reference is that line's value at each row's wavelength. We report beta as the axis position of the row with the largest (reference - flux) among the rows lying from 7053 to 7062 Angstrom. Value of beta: 7058.27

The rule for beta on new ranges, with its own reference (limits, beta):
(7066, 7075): 7072.91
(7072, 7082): 7072.91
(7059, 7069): 7059.89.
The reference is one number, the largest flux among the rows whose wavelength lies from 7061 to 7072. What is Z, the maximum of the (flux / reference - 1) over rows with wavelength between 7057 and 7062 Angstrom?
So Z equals 0.000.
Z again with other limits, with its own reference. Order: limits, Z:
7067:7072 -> -0.019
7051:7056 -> -0.004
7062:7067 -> 0.000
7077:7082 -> -0.012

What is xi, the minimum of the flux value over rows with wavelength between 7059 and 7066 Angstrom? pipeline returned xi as 219.1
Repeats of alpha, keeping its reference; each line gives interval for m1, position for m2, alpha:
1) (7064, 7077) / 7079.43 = 1.00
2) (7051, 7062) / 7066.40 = 1.02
